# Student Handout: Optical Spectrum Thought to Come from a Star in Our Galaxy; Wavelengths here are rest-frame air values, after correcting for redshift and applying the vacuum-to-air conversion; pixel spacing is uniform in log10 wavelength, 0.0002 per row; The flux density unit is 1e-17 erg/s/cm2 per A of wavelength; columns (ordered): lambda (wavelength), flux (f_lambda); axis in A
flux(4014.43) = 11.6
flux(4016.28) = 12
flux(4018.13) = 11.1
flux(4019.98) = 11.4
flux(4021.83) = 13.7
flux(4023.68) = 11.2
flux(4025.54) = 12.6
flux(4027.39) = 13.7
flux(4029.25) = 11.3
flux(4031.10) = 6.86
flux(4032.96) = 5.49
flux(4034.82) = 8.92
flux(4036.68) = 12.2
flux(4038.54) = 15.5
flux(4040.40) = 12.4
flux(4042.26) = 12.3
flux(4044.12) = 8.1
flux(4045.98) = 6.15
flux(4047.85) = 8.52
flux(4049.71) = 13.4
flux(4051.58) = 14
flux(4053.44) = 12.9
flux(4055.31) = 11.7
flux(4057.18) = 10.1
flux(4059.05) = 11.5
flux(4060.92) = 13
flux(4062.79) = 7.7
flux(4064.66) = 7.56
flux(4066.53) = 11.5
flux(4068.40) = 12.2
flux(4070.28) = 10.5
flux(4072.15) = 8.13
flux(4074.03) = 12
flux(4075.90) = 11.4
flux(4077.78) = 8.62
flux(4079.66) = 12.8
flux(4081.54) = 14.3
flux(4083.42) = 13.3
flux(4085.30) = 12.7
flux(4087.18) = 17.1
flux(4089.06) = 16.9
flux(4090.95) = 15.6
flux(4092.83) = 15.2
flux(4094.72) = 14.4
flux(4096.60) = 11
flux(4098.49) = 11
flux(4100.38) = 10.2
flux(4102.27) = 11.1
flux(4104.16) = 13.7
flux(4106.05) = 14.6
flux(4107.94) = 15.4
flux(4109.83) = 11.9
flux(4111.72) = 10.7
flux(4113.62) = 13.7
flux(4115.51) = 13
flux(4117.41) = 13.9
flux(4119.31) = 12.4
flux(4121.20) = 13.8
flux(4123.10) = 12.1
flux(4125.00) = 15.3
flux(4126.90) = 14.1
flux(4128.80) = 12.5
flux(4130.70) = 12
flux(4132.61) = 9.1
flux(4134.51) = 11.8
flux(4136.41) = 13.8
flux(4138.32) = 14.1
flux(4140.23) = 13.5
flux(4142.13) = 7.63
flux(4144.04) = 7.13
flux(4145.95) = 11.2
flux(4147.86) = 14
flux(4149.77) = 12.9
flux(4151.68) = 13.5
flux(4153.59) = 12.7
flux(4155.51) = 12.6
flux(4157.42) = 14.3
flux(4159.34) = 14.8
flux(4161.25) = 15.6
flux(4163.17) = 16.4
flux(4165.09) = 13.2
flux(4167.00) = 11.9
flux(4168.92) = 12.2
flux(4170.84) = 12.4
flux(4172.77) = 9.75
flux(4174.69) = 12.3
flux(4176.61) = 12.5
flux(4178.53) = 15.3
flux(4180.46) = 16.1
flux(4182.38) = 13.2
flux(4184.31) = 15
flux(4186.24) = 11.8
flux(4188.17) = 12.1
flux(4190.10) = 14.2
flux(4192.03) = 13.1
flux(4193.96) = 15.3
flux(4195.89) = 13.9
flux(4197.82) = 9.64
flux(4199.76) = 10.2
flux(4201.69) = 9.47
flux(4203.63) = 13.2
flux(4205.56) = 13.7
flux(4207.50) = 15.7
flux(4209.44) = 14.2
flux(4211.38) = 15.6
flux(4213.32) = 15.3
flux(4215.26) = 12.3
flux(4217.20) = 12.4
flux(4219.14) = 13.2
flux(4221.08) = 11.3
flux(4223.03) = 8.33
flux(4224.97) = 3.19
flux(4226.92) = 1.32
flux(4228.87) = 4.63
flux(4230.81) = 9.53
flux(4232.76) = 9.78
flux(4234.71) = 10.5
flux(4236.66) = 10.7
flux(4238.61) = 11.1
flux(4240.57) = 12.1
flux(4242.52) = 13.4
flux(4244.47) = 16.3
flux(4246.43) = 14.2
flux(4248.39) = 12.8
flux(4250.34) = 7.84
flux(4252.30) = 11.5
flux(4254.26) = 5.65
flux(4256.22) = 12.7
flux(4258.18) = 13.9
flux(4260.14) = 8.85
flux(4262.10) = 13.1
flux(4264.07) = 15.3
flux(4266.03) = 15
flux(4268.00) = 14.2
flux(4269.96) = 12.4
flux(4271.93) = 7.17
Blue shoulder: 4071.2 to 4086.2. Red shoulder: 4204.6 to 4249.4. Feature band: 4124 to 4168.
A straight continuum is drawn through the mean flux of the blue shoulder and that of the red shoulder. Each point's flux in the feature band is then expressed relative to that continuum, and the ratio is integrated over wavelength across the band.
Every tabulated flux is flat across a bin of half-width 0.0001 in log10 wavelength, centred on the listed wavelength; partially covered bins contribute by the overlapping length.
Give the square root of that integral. 7.0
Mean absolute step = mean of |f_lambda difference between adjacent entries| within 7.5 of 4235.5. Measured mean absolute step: 1.25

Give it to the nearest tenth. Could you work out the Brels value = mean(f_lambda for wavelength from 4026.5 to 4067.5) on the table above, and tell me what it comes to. 10.7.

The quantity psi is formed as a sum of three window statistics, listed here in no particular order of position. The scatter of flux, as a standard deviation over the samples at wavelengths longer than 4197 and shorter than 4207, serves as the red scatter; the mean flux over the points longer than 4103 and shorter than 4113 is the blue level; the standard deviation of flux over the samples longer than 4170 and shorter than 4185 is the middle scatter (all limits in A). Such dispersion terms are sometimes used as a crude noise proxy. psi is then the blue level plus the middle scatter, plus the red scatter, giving 17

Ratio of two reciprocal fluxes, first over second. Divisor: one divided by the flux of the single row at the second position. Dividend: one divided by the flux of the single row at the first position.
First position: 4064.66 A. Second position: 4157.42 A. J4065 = 1.89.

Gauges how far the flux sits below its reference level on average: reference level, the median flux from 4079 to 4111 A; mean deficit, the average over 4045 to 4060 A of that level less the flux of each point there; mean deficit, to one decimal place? 2.7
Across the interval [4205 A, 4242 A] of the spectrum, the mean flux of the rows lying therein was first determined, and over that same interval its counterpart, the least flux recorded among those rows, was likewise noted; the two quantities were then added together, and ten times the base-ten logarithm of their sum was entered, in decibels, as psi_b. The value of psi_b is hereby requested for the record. 10.8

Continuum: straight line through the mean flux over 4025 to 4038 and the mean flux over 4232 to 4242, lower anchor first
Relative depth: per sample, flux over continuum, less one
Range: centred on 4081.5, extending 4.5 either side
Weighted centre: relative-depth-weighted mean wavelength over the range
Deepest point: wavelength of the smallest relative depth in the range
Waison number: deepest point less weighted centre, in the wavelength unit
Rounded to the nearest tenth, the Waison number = -5.4 A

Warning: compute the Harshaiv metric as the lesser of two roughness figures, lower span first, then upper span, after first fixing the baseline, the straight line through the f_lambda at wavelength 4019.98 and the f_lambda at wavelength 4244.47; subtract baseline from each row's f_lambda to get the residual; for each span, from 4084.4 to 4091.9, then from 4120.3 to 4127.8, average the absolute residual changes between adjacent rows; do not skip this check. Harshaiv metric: 2.0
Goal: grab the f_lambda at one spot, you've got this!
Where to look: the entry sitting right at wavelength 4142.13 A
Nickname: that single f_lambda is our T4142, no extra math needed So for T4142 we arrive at 7.63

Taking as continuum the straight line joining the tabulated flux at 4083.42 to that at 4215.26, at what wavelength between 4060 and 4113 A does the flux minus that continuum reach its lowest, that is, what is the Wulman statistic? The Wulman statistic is 4064.66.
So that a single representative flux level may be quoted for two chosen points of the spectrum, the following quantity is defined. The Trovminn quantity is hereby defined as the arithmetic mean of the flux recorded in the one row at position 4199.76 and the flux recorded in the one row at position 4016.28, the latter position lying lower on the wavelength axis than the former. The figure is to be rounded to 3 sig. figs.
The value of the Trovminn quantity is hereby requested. 11.1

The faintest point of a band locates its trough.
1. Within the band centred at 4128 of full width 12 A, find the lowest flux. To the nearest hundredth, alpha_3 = 9.10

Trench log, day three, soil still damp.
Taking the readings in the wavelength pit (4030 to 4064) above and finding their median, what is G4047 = 11.6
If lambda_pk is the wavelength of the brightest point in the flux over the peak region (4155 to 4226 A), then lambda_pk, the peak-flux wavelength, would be 4163.17 A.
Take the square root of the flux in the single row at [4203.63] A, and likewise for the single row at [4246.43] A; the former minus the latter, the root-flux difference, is -0.1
